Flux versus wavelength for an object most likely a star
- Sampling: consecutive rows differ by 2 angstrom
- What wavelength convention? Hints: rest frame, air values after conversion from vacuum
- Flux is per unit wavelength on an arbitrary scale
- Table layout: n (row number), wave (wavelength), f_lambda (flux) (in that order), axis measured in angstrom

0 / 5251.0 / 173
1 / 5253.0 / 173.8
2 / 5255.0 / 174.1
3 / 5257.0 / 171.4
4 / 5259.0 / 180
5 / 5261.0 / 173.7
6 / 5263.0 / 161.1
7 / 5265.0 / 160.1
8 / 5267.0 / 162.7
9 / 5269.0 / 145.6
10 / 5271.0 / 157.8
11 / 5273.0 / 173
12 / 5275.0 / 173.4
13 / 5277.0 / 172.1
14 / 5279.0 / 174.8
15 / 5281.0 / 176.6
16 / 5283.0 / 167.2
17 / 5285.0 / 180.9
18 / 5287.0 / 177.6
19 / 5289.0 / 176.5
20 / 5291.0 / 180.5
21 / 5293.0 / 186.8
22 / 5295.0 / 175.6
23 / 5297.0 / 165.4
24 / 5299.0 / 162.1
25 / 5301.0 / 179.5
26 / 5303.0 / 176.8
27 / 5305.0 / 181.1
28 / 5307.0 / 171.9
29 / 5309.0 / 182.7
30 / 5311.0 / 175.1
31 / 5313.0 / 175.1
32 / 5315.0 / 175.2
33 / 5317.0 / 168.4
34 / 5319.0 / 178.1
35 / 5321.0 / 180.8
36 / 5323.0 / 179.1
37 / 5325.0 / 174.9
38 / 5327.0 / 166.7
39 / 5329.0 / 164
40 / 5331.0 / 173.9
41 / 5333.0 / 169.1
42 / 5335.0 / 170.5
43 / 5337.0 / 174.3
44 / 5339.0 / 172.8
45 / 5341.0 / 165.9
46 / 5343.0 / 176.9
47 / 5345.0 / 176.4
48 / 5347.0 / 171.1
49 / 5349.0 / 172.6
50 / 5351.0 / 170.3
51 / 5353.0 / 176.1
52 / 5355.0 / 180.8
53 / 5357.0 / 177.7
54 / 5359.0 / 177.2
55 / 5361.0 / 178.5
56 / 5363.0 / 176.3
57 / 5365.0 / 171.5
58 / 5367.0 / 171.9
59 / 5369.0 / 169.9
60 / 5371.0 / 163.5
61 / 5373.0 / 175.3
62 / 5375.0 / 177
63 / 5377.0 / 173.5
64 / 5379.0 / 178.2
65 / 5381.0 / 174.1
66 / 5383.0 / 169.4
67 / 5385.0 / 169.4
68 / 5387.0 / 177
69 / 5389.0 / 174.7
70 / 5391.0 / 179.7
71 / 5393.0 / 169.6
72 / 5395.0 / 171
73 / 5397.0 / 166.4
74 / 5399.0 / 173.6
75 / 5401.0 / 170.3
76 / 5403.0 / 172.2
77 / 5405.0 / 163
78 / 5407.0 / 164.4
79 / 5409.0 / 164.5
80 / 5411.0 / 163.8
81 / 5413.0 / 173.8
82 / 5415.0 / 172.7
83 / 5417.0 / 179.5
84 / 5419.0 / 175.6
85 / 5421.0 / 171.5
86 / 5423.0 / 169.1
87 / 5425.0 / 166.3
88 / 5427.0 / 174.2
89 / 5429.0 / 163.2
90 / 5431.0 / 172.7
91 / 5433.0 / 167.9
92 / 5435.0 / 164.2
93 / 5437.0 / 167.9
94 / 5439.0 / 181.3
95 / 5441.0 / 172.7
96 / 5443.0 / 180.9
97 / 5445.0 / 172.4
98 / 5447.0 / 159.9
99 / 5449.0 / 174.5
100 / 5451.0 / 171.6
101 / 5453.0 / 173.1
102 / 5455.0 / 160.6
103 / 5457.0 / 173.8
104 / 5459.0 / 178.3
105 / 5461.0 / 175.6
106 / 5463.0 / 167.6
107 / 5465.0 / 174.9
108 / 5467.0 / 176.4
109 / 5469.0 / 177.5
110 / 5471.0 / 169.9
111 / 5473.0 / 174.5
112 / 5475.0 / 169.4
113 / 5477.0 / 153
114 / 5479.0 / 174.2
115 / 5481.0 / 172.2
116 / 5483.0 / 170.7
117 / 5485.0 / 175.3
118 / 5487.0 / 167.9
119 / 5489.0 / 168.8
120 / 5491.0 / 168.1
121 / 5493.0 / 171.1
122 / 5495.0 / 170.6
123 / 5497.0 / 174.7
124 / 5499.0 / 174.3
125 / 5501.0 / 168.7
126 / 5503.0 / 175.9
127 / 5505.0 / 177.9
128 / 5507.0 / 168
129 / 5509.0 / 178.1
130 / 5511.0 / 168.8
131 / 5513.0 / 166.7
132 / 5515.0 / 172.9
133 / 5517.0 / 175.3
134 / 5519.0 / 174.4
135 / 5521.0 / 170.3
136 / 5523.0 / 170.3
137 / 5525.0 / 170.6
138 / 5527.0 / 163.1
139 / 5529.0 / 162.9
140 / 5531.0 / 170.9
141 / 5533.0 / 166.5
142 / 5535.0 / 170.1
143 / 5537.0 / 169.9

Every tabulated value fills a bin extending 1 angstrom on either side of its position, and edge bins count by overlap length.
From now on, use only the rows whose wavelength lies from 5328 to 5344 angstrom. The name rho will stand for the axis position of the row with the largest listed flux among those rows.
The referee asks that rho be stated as 5343.0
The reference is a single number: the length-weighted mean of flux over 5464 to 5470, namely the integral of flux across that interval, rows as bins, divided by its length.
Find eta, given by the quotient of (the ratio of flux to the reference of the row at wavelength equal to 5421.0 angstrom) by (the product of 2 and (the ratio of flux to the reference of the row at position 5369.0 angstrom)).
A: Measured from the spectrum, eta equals 0.505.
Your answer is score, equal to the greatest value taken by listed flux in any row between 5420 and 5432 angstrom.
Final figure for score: 174.2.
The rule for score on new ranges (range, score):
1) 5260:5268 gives 173.7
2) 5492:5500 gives 174.7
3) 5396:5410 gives 173.6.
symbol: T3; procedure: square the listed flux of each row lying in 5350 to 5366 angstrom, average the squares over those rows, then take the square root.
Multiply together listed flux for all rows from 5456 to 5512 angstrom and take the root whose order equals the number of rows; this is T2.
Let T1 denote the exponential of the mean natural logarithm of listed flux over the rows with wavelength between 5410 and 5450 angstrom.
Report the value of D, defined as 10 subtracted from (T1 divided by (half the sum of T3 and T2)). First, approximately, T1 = 171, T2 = 172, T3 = 176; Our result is -9.02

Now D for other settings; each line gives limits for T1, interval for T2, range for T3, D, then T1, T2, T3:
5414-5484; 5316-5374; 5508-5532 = -9.00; 171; 173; 170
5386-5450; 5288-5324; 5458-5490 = -9.02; 171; 176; 172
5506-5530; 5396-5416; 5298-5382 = -9.01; 170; 168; 174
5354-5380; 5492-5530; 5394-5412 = -8.97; 175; 171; 168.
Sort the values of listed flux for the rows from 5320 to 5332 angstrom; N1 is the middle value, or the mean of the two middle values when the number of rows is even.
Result 174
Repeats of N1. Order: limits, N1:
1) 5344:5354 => 173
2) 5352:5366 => 177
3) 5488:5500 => 171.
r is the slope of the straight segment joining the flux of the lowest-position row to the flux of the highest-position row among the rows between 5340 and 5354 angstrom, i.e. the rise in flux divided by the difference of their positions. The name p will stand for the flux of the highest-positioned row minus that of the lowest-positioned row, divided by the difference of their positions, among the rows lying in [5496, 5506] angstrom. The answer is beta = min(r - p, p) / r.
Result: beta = 0.5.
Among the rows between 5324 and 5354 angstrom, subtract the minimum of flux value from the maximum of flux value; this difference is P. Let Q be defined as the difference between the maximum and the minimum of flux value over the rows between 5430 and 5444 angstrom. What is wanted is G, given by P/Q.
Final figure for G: 0.8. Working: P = 13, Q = 17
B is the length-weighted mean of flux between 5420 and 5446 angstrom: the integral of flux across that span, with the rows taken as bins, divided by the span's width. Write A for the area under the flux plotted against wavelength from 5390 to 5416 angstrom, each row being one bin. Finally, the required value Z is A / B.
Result 25.8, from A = 4410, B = 171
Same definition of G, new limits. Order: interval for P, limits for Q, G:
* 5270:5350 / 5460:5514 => 1.2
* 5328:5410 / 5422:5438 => 1.6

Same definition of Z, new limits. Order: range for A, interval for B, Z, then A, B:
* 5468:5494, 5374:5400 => 25.5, 4425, 173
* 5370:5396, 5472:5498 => 26.5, 4505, 170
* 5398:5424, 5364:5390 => 25.6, 4428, 173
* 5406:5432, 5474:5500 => 26.0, 4423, 170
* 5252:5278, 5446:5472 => 25.4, 4358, 172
